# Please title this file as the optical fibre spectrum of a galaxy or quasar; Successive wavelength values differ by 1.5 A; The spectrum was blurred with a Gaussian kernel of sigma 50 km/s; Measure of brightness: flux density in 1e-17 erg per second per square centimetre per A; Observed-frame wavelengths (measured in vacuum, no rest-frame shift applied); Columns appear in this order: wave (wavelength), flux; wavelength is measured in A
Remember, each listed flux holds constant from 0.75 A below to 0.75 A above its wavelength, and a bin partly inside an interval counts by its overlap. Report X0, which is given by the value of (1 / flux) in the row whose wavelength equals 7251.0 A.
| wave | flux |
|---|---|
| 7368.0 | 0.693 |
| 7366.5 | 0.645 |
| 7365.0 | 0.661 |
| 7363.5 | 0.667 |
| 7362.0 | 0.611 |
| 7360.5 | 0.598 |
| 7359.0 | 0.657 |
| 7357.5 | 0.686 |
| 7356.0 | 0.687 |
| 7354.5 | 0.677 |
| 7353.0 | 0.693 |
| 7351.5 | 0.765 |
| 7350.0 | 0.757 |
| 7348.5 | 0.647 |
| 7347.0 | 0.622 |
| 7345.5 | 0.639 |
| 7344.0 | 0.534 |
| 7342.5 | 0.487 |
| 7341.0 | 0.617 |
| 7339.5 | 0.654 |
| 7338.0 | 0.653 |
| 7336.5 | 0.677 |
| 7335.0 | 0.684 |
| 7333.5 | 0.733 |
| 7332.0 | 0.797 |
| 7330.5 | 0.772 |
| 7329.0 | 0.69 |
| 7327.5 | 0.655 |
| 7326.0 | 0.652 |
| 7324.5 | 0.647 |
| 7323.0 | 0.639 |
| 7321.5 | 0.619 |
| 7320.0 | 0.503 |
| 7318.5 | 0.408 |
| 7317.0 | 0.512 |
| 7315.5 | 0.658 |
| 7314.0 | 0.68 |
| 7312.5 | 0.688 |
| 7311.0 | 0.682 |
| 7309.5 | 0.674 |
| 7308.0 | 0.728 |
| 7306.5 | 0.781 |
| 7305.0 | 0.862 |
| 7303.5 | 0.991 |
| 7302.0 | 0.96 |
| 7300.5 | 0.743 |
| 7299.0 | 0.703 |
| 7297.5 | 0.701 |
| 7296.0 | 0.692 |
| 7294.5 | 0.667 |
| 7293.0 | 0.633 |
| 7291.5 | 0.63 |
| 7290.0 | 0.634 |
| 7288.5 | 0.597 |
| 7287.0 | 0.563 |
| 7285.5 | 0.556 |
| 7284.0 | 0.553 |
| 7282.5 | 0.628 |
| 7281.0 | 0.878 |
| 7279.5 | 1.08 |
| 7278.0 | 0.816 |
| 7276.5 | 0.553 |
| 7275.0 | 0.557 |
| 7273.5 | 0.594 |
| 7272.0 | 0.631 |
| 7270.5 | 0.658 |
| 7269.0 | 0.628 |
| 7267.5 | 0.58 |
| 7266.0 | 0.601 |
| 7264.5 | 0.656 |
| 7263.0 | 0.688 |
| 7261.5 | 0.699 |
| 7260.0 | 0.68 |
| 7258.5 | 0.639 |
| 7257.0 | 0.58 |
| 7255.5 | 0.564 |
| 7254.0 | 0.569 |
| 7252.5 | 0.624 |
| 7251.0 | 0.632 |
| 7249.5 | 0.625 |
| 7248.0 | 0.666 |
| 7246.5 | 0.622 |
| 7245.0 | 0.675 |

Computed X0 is 1.58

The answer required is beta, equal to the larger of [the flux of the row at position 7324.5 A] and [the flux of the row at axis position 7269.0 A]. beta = 0.65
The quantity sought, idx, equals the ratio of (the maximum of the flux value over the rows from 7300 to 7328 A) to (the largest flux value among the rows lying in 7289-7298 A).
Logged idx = 1.4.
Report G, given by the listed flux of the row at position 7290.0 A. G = 0.634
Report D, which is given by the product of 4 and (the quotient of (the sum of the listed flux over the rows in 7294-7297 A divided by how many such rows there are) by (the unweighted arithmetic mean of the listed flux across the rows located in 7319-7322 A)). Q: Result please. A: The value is 4.8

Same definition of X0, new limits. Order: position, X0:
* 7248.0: 1.50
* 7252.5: 1.60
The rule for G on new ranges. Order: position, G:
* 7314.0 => 0.68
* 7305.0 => 0.862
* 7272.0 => 0.631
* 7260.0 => 0.68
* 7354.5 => 0.677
